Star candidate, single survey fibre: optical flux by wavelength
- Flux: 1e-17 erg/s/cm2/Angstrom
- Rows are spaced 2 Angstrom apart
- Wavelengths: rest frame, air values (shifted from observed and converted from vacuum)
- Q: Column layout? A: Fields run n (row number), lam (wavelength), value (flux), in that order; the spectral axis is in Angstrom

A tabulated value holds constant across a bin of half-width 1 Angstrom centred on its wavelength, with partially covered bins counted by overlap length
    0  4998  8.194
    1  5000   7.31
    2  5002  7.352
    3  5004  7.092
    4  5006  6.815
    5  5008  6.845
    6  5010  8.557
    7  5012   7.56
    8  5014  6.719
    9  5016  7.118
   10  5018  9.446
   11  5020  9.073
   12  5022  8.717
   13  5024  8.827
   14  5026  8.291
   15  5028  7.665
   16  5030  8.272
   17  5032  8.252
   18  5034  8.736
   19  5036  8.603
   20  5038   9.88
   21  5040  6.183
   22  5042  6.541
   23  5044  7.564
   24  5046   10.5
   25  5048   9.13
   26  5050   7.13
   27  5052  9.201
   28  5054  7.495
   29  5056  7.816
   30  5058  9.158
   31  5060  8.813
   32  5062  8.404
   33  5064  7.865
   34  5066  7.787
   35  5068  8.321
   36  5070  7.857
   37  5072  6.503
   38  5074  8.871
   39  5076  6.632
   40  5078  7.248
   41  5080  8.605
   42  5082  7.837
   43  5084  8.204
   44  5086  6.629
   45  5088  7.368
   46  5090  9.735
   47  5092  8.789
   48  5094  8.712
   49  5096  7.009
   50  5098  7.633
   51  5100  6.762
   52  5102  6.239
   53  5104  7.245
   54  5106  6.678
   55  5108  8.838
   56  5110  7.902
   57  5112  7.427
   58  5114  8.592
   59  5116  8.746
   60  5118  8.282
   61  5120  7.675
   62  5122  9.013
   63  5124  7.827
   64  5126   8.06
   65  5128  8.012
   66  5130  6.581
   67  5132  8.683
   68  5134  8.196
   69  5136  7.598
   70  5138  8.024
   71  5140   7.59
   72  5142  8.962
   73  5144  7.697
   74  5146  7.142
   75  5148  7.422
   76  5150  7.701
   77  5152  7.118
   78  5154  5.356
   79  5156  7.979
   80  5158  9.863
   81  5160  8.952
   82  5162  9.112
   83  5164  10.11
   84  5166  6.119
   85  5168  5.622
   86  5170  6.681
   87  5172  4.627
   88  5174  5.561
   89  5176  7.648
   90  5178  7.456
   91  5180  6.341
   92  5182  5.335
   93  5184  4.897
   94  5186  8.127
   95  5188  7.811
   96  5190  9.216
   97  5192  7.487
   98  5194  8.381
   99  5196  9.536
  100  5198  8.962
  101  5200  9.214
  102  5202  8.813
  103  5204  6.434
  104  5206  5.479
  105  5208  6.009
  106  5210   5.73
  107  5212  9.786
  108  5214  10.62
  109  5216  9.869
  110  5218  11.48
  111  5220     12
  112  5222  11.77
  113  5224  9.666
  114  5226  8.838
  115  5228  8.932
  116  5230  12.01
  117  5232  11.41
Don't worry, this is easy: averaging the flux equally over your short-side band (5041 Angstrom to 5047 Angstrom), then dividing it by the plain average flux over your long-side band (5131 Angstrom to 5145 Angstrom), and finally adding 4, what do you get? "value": 5.01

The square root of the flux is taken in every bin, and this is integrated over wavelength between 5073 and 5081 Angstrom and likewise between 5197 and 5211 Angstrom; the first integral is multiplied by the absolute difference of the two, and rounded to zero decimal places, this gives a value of 337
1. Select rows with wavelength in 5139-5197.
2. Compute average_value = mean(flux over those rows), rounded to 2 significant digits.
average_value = 7.4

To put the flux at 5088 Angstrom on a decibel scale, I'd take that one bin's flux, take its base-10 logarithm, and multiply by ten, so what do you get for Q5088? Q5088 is 8.7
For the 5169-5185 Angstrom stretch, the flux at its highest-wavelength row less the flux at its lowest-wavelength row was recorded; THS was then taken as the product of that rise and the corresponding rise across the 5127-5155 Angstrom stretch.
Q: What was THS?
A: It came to 4.7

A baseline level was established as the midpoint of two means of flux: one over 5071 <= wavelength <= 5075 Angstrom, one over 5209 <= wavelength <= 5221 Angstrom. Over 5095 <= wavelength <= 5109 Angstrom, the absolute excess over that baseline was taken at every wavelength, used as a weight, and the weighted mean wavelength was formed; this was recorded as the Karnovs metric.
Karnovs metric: 5101.3 Angstrom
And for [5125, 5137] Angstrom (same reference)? 5130.9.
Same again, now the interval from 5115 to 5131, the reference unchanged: 5125.4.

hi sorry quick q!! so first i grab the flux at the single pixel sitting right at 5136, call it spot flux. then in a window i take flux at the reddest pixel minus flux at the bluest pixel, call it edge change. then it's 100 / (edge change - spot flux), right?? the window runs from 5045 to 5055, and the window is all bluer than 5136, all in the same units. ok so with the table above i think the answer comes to -9.4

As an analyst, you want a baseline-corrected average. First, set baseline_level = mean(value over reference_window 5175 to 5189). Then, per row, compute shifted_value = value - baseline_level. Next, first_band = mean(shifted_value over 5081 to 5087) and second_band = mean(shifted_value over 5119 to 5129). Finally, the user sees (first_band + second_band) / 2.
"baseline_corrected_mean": 1.0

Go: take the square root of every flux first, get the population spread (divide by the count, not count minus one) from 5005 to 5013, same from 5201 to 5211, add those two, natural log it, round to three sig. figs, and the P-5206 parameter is -1.04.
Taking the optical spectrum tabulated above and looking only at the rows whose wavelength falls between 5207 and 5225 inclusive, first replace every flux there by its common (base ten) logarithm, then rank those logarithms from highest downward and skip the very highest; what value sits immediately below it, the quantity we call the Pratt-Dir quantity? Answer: 1.07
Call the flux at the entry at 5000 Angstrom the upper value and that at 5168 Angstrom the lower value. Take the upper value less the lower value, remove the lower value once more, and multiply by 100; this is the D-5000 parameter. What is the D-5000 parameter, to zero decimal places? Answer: -393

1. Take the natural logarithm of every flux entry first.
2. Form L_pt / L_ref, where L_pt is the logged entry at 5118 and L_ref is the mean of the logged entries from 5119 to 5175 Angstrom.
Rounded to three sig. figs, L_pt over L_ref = 1.05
